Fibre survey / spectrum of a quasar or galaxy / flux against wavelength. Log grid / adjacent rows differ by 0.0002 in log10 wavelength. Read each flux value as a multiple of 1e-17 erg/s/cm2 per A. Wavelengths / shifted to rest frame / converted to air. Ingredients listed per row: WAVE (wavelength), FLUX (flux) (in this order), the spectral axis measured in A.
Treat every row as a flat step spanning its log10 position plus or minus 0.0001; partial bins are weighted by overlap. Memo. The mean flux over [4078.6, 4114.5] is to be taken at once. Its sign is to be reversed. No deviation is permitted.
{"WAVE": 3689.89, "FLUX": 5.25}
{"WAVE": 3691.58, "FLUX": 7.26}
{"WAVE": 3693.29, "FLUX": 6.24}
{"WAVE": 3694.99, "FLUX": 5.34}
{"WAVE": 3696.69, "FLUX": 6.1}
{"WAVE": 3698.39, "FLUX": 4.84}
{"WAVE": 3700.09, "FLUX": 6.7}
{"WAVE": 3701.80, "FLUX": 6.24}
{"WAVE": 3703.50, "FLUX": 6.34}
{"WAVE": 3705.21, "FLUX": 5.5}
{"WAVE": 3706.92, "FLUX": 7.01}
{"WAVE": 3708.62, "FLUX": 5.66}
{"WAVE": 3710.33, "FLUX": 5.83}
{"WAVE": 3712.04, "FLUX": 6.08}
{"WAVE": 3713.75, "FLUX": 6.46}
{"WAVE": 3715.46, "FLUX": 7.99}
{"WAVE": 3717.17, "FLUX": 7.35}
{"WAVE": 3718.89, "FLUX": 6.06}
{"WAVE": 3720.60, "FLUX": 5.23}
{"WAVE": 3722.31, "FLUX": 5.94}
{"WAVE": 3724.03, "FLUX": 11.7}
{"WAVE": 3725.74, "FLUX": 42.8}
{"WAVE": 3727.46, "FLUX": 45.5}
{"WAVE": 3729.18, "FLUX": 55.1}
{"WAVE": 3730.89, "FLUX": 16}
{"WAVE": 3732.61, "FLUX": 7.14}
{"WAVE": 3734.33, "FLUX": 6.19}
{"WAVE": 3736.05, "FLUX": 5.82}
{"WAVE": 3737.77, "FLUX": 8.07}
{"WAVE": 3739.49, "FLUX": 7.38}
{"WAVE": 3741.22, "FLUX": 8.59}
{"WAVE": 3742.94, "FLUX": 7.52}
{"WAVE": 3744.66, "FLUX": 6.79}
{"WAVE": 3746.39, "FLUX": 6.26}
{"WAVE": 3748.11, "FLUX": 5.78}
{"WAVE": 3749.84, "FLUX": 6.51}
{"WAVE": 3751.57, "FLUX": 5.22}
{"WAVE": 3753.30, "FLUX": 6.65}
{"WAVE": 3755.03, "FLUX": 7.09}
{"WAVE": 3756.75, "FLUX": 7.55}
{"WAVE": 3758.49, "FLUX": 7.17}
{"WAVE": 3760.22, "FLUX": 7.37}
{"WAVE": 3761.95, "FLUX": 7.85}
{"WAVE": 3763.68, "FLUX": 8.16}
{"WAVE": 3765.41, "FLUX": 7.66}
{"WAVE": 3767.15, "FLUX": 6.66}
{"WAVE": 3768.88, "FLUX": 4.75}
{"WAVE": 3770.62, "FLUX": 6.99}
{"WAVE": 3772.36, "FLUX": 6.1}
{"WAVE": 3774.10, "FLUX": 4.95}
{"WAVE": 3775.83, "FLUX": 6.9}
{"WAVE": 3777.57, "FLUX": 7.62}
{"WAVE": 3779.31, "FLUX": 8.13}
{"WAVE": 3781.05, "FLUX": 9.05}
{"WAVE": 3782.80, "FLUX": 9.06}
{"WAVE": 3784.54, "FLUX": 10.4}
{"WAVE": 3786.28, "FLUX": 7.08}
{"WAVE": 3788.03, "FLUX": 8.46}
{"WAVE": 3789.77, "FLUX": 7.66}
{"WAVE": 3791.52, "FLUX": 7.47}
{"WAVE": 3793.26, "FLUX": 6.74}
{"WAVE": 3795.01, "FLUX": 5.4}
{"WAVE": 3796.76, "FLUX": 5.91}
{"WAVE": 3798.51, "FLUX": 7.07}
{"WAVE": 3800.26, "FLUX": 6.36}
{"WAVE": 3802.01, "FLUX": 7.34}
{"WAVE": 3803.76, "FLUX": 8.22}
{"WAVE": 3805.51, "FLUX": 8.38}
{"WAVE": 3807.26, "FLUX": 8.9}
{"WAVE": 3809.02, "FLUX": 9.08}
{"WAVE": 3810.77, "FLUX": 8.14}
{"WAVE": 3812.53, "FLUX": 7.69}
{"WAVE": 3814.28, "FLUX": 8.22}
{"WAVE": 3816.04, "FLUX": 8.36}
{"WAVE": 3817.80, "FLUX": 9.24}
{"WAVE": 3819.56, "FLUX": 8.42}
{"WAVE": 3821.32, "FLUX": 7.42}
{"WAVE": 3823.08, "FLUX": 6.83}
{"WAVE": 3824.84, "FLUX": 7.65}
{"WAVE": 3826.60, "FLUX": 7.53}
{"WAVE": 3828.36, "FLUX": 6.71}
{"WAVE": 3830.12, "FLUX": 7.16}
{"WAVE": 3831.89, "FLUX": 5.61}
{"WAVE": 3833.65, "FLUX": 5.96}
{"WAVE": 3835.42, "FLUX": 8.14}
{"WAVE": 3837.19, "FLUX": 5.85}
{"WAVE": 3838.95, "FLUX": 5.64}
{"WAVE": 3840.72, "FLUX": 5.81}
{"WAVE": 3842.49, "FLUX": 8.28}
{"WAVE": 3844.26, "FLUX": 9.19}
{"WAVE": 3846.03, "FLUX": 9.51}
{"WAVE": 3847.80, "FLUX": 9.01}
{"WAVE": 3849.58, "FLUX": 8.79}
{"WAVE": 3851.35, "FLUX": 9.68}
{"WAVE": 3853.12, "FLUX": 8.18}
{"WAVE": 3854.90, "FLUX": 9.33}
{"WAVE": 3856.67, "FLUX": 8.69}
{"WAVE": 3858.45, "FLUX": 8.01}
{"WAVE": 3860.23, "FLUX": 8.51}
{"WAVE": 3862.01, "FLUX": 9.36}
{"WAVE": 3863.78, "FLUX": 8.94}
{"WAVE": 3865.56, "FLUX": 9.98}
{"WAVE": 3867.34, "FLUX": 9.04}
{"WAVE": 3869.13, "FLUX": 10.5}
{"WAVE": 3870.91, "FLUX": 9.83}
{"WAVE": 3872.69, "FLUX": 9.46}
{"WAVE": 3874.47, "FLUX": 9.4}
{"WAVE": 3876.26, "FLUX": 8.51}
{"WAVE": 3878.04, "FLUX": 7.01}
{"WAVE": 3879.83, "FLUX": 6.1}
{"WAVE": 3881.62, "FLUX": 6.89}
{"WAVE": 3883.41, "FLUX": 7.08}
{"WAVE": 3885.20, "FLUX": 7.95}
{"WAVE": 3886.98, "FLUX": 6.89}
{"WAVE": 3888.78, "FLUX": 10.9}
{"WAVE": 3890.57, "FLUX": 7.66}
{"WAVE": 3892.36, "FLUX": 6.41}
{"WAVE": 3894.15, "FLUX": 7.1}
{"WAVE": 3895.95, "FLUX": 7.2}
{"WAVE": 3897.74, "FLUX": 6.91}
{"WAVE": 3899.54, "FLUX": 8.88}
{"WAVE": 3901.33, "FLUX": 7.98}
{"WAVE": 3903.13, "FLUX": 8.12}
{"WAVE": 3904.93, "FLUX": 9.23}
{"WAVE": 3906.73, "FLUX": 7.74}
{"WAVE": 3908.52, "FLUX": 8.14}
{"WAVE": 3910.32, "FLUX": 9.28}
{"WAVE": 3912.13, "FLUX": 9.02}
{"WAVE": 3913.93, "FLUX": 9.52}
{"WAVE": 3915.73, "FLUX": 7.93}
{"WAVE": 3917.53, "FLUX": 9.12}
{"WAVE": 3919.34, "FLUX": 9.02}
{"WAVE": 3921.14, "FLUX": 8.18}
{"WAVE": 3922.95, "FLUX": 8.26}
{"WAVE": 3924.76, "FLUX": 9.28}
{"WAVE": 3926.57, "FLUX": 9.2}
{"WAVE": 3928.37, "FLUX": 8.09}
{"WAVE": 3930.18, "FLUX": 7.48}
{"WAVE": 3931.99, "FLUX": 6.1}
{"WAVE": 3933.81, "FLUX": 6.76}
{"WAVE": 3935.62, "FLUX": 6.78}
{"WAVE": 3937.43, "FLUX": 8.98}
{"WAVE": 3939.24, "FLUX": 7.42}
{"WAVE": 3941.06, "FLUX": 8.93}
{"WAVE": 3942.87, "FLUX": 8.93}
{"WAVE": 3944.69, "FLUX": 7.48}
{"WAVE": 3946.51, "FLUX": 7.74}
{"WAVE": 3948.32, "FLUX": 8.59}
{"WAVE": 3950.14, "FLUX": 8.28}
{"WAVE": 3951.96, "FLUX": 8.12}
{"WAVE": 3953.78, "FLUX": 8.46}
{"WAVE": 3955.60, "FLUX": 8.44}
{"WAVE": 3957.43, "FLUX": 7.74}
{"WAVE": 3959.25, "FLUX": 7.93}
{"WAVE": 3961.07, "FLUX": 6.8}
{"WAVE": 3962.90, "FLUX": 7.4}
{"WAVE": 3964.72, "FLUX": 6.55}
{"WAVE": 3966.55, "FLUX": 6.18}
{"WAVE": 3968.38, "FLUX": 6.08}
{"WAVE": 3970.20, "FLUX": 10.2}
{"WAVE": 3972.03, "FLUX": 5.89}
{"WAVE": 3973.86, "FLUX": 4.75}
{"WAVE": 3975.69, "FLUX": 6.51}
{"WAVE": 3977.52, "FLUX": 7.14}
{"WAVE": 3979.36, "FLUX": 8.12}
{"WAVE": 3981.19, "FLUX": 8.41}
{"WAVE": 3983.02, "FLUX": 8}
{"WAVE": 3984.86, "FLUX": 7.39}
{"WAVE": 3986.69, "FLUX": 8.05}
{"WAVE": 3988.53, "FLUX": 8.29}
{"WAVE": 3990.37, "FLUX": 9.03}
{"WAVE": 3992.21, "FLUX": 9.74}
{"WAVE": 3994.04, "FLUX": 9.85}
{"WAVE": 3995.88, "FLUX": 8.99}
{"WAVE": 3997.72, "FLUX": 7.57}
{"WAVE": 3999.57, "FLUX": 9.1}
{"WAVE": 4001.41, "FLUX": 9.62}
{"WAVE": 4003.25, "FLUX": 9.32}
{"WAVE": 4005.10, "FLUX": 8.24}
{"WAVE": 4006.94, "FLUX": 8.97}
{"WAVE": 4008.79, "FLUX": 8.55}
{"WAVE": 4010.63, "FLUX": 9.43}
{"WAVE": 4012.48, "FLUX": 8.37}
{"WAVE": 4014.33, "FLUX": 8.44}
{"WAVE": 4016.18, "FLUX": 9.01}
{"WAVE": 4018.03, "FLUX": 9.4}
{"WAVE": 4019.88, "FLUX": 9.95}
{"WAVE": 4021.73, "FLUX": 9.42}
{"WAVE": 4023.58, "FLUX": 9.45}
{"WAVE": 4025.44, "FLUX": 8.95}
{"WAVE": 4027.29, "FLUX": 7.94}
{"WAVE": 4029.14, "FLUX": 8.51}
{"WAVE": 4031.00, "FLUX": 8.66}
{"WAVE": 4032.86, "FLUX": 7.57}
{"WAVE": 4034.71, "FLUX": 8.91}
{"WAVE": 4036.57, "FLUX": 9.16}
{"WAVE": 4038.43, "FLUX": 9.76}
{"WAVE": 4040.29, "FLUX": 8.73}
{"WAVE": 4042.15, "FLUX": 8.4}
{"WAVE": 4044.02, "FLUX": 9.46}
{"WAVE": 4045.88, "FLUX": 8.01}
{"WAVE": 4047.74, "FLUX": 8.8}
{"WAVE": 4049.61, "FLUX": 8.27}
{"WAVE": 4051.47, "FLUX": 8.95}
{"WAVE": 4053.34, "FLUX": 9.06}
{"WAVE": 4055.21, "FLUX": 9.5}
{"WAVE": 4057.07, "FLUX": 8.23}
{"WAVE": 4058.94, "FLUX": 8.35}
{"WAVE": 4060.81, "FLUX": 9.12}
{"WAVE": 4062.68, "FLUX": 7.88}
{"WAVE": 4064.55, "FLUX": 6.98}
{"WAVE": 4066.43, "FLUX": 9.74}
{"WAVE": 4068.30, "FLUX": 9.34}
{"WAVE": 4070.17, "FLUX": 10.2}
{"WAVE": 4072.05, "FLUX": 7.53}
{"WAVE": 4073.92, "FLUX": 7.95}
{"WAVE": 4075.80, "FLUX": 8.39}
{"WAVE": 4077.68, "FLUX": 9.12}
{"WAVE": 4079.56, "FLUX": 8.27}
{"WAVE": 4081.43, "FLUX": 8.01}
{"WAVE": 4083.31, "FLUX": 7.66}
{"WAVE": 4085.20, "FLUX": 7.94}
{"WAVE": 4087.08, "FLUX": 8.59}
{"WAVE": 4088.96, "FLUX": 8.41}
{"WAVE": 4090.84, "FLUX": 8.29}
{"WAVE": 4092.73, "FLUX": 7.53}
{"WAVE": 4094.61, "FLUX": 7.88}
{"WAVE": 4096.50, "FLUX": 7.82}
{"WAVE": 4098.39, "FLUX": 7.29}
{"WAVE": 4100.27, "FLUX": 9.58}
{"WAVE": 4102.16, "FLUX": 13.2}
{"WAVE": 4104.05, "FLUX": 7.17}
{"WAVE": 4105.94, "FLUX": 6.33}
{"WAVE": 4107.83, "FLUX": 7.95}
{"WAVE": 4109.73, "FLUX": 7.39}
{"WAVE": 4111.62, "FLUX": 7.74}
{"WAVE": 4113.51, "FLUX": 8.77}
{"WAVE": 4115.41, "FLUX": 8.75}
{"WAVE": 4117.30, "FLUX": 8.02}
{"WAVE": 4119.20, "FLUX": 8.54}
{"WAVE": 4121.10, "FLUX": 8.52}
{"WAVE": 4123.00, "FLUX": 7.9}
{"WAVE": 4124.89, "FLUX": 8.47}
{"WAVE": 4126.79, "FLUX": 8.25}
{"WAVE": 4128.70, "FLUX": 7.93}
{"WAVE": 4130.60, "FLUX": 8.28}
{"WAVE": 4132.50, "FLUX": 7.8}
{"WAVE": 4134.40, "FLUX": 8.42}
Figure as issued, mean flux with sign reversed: -8.2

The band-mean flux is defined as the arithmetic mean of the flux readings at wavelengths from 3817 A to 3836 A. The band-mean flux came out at 7.3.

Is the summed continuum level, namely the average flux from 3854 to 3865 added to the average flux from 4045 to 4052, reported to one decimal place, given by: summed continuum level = 17.3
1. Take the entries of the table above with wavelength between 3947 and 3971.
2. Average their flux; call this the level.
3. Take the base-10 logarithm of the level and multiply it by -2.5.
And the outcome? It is -2.22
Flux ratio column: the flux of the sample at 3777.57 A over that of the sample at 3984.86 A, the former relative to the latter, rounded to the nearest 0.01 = 1.03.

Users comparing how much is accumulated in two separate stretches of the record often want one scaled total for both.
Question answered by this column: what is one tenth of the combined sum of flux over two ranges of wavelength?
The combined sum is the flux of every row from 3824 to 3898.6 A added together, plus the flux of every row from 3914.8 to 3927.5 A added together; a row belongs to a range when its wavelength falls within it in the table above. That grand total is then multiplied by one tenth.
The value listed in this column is 40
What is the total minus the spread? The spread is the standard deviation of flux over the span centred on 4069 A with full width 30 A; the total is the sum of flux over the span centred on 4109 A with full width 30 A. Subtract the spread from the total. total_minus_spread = 132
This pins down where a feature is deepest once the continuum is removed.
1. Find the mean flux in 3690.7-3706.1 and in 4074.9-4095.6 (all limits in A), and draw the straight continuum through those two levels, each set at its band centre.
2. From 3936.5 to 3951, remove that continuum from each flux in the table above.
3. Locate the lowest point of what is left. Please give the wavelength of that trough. 3939.24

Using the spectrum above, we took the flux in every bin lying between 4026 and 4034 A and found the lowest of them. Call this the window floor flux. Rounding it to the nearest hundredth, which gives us 7.57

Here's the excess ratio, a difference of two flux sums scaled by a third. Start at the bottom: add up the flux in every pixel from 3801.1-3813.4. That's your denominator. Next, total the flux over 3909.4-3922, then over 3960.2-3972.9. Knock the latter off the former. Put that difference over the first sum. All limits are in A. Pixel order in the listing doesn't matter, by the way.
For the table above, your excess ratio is 0.22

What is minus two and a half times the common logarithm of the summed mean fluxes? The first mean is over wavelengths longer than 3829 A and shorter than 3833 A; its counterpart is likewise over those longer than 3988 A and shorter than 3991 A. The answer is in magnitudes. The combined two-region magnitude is -2.94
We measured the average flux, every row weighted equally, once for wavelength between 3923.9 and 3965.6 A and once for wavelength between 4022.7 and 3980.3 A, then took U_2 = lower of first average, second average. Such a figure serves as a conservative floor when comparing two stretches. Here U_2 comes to 7.9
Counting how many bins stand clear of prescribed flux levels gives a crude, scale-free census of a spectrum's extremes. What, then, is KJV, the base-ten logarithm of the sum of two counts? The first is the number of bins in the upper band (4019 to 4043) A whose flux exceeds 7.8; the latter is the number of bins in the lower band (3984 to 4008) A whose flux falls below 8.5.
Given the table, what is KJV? 1.23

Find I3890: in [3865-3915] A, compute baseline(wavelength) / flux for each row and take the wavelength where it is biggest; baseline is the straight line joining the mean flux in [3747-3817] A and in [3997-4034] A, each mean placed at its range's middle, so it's 3879.83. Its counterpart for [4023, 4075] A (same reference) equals 4064.55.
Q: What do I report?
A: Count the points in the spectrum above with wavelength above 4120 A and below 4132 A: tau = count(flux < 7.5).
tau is 0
